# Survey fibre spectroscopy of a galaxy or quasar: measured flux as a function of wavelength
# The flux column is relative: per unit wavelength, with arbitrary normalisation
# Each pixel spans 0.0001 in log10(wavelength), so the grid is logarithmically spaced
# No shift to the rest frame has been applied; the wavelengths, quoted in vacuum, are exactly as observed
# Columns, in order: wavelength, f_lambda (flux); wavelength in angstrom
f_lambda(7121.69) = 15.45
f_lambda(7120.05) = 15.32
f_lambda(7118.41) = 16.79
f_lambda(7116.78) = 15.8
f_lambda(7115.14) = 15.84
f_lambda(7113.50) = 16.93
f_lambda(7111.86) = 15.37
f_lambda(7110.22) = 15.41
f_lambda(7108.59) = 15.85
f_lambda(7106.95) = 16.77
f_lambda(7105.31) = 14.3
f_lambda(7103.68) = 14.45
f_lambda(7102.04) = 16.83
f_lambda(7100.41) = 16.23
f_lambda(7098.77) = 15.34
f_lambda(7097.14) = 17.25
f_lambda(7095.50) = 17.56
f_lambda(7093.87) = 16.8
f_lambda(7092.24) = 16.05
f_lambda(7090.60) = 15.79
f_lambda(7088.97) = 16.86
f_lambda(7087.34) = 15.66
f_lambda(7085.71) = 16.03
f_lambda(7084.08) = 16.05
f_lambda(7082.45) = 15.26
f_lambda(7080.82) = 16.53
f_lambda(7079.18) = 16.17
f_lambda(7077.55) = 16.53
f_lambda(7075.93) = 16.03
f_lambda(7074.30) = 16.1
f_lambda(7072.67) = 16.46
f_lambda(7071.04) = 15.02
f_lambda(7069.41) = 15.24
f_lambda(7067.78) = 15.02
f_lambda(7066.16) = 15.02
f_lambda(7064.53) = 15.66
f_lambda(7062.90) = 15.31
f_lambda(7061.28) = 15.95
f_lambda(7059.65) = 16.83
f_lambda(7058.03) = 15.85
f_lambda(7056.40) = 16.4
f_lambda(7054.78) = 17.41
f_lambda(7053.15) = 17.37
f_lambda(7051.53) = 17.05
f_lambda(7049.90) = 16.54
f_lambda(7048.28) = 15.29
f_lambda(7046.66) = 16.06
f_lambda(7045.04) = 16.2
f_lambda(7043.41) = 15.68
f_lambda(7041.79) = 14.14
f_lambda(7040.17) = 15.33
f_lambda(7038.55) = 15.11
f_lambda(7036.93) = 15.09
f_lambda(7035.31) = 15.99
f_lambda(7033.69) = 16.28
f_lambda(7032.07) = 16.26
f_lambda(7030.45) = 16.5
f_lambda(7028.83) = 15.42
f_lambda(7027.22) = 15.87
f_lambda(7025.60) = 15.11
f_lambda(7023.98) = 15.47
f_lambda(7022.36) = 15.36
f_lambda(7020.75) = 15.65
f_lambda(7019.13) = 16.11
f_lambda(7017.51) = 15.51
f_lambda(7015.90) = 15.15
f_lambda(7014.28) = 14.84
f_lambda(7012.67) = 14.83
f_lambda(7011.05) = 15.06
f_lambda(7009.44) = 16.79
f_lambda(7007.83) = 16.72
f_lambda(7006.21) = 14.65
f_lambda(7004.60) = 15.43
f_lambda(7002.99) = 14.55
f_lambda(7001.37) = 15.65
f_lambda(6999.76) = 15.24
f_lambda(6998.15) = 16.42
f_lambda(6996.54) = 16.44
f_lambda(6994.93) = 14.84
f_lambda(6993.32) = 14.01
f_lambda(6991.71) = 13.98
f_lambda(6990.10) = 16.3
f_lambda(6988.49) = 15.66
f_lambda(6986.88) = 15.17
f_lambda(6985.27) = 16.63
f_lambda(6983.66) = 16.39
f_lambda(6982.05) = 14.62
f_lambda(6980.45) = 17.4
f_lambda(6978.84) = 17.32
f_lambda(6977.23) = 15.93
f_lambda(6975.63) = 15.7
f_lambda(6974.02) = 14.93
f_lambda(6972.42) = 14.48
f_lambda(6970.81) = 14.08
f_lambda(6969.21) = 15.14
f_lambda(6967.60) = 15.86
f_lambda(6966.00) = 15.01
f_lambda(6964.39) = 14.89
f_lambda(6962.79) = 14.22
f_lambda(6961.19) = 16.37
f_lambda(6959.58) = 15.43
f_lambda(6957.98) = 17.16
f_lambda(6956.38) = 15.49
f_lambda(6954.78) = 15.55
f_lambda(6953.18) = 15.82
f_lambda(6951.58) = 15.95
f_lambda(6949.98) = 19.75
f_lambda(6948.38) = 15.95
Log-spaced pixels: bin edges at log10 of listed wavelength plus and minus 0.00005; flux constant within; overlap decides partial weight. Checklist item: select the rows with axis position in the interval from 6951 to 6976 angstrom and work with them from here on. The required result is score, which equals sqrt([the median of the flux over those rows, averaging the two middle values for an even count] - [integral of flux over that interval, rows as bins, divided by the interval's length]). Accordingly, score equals 0.30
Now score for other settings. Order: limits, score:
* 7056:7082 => 0.36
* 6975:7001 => 0.24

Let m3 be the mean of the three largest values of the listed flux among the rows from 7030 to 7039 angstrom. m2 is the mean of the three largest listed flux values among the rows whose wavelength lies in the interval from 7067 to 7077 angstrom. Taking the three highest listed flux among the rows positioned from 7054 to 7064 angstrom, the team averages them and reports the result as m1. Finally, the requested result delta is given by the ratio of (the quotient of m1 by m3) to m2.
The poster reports 0.0638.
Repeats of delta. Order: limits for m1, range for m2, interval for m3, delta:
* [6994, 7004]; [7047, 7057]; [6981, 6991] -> 0.0569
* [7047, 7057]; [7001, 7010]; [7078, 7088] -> 0.0649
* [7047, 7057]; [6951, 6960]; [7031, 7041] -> 0.0655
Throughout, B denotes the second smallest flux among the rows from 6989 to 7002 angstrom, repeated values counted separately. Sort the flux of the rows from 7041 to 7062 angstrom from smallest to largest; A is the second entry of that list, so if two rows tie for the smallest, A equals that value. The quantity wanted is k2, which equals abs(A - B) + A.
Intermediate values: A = 15.29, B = 14.01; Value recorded 16.6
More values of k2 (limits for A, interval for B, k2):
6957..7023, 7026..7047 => 15.1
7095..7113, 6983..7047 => 14.9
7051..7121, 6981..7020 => 14.9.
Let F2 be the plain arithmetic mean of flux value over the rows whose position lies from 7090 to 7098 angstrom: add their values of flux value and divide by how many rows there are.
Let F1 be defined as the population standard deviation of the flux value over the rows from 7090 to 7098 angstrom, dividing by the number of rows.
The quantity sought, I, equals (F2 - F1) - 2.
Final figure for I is 14.0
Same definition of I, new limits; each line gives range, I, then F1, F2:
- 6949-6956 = 13.0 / 1.73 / 16.77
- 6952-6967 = 12.7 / 0.81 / 15.55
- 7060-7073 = 13.0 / 0.49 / 15.46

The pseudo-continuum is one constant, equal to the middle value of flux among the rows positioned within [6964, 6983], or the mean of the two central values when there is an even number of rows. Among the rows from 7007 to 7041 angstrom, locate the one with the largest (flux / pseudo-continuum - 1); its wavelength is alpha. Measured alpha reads 7009.44 angstrom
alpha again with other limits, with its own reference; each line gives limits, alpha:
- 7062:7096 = 7095.50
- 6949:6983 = 6949.98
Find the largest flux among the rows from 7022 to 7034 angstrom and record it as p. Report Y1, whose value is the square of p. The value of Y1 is 272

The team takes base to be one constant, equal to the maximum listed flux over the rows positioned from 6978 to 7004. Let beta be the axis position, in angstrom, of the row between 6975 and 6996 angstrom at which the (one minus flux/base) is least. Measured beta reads 6980.45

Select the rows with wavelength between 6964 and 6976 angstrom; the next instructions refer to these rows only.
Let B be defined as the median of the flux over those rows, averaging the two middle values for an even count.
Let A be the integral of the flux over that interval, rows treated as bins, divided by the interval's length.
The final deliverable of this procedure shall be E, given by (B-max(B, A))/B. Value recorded -0.0009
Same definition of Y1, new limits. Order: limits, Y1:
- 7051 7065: 303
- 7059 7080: 283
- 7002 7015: 282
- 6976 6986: 303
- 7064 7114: 308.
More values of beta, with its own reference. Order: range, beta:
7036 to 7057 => 7054.78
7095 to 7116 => 7095.50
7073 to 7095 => 7088.97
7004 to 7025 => 7009.44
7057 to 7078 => 7059.65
